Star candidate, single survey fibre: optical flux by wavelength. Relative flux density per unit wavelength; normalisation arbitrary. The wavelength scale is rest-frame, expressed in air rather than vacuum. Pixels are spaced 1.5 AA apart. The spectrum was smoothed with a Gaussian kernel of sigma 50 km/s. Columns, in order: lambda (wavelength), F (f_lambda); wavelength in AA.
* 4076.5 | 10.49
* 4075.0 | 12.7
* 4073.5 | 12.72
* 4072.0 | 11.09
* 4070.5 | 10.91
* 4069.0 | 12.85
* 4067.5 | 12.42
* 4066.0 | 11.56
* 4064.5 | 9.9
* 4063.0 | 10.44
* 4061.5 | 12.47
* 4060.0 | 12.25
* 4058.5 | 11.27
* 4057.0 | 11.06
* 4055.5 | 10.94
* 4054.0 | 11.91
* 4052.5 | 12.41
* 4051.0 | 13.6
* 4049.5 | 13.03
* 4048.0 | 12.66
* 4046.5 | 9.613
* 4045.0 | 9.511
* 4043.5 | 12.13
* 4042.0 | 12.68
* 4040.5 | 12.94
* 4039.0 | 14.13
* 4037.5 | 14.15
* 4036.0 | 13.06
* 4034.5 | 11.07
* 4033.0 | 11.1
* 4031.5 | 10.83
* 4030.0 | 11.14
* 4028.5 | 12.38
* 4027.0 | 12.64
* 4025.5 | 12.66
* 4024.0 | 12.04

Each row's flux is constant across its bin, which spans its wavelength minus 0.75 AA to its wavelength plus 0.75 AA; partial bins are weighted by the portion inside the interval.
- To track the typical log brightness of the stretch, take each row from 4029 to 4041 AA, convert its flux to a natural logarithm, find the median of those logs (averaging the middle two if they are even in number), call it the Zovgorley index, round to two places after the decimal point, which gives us 2.49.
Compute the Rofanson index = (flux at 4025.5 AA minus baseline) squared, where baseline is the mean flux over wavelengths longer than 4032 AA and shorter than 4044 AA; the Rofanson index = 0.00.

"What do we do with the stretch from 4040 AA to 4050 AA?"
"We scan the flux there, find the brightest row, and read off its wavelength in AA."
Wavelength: 4049.5 AA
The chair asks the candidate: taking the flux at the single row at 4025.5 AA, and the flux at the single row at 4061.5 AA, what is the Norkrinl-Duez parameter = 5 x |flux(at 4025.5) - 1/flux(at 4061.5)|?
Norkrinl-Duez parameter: 63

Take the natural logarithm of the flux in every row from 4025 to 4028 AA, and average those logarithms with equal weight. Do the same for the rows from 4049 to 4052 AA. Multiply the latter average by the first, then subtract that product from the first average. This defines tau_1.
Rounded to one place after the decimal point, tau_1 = -4.0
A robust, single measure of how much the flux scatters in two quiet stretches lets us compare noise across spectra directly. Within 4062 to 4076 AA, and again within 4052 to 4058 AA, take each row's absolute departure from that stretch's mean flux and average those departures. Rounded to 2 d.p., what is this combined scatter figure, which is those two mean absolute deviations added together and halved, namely 0.76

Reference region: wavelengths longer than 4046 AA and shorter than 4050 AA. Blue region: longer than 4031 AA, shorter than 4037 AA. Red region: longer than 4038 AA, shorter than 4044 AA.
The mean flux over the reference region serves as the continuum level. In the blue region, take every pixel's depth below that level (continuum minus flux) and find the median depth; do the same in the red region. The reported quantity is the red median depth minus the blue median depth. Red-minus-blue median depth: -1.7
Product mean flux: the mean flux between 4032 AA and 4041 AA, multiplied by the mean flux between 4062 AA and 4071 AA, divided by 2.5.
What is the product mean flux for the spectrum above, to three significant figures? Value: 57.8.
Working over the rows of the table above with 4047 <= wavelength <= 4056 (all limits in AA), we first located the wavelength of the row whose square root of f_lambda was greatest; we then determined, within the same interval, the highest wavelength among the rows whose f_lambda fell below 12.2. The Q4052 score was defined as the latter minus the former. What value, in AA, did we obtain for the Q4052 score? 4.5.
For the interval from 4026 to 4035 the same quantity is 7.5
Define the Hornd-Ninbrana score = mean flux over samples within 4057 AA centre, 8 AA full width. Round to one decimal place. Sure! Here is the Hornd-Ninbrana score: 11.5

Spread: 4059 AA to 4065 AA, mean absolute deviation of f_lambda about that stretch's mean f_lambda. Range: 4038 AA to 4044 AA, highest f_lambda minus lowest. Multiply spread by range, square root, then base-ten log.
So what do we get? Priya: 0.17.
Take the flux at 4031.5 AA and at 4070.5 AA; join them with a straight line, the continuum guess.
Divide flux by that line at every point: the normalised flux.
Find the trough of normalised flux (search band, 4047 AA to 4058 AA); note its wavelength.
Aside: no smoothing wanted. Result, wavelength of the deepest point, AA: 4055.5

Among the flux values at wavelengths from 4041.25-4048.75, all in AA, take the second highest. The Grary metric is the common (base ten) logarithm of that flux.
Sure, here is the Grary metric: 1.10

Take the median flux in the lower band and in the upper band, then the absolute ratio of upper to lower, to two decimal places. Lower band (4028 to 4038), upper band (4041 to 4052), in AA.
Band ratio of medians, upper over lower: 1.14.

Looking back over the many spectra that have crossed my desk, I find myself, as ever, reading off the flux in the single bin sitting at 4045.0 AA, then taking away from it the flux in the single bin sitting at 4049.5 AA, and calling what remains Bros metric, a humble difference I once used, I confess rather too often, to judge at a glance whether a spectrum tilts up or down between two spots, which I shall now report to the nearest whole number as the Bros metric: -4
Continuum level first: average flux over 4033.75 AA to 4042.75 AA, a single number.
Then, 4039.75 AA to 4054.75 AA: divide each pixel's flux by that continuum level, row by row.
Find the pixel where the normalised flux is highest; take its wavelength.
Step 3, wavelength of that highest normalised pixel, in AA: 4051.0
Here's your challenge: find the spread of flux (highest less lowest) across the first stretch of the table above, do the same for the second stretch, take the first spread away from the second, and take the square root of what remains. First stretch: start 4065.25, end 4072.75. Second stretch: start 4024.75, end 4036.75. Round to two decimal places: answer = 0.54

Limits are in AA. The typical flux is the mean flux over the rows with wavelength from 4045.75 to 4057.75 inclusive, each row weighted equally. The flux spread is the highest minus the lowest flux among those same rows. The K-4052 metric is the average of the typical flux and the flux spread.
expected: 7.9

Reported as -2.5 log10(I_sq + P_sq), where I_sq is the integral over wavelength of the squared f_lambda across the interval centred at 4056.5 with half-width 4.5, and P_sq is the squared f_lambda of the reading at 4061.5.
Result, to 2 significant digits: -7.8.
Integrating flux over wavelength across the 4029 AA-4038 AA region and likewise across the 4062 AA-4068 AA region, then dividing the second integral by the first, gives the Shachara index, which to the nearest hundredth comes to 0.62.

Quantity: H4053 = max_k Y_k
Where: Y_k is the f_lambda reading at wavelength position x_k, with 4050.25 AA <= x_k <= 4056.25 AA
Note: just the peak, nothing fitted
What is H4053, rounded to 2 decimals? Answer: 13.60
